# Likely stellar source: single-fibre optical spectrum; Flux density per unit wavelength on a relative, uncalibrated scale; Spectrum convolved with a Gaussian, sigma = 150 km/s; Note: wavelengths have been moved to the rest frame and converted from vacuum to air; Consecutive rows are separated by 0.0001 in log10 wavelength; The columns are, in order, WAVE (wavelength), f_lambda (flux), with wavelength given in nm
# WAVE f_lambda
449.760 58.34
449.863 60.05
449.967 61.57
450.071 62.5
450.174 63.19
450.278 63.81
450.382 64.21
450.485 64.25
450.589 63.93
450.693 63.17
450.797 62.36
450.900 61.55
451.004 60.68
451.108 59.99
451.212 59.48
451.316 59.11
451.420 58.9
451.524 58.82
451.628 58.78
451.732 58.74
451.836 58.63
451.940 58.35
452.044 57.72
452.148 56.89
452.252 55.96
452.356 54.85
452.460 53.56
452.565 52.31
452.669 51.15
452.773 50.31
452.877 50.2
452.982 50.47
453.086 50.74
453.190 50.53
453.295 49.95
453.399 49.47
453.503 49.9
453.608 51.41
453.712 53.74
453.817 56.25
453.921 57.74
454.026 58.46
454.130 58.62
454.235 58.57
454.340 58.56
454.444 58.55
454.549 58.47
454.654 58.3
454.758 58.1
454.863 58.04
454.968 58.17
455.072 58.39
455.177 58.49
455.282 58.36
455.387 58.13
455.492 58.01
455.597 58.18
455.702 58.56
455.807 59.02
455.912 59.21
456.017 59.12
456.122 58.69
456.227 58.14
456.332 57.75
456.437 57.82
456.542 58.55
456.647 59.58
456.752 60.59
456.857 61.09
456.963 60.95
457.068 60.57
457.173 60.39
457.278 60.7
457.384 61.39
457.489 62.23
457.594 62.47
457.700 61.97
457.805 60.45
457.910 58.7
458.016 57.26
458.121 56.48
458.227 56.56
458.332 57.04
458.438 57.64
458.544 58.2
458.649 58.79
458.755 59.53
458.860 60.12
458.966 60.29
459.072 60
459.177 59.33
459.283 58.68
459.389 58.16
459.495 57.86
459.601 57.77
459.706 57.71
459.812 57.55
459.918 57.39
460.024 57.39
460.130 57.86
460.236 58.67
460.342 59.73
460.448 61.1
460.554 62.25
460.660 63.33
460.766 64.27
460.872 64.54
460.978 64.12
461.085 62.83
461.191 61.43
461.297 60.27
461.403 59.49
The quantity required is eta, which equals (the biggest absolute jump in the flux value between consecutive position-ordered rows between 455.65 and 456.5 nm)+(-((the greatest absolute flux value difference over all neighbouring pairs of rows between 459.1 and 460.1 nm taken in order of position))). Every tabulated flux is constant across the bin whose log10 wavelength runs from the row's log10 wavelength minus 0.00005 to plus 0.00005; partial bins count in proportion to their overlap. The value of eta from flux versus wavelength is -0.1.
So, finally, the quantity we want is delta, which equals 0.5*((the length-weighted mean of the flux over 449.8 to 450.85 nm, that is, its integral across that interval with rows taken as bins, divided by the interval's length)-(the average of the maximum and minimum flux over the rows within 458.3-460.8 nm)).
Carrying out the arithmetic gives 1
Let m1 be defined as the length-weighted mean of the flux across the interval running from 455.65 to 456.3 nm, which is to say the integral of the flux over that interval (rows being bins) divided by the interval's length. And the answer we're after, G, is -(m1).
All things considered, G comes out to -58.8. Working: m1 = 59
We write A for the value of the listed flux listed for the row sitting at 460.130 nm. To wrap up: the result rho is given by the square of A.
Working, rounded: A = 57.86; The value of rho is 3348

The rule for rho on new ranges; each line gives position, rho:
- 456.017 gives 3495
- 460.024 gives 3294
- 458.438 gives 3322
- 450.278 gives 4072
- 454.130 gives 3436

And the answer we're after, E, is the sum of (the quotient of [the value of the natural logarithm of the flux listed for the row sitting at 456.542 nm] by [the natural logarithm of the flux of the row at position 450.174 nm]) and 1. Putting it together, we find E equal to 1.98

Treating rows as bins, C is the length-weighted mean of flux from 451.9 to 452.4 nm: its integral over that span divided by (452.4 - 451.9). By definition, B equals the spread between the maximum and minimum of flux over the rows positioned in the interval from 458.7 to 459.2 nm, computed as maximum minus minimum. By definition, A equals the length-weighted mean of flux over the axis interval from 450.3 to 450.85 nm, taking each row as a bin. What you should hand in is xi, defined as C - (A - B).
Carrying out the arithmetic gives -6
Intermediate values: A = 63.6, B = 1.0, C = 56.8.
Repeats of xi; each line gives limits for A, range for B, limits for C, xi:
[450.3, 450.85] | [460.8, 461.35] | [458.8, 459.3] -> 0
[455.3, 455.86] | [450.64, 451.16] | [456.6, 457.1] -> 5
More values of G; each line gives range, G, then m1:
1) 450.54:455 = -56.5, 56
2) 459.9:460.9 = -60.7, 61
